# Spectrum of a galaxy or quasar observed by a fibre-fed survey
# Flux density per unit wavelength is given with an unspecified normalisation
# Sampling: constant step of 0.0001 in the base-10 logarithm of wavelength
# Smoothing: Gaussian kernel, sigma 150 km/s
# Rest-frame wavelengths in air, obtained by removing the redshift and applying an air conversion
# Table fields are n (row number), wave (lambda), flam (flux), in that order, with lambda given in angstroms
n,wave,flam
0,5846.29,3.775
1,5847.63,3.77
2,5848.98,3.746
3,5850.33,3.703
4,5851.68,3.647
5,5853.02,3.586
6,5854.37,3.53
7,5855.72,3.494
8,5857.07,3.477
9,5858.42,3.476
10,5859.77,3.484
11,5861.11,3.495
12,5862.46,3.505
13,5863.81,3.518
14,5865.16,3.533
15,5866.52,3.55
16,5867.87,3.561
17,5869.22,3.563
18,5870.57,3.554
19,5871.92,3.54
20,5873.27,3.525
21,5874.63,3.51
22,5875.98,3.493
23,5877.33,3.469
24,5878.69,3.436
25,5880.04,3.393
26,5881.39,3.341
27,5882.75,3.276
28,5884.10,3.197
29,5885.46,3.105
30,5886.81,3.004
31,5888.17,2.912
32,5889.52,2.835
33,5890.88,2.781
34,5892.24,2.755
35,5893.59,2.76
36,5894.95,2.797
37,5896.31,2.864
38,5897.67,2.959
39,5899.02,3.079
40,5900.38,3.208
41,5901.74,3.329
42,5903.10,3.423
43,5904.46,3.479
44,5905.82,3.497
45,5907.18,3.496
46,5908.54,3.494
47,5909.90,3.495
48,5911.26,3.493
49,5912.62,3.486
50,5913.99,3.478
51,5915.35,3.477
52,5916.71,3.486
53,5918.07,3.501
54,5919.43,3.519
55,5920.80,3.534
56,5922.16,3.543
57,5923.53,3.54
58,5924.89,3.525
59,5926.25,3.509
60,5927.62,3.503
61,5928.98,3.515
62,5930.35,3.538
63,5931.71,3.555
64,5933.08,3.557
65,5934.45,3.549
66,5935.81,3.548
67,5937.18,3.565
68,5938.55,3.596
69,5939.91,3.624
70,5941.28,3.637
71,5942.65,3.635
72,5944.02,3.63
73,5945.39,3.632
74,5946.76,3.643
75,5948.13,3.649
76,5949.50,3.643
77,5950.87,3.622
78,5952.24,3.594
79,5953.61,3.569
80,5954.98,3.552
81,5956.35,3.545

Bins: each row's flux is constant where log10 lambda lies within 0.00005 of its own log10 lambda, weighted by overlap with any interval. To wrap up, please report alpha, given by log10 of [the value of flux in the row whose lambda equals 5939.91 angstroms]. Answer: 0.559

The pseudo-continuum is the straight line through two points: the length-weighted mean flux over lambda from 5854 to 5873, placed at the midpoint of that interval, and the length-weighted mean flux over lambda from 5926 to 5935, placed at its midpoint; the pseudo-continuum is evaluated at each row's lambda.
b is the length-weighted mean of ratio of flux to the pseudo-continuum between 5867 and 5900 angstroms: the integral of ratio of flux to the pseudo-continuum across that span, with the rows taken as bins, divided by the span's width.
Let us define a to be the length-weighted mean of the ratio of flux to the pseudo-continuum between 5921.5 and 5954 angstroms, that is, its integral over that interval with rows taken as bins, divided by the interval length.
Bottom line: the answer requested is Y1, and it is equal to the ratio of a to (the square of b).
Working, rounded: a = 1.01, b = 0.91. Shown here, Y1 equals 1.23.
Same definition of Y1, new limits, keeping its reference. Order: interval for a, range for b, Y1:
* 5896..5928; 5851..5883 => 0.98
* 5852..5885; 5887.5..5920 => 1.18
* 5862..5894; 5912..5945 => 0.93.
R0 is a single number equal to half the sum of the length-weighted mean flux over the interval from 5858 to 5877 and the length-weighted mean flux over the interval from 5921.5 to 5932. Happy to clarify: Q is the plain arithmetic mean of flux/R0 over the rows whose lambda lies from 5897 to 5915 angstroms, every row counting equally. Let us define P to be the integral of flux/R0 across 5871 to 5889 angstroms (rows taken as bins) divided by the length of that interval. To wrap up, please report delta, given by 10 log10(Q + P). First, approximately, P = 0.94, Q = 0.96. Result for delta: 2.79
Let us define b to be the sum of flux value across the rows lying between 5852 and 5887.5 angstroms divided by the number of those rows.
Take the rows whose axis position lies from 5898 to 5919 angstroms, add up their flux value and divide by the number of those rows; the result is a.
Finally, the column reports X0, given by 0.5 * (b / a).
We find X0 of 0.503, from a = 3.43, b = 3.45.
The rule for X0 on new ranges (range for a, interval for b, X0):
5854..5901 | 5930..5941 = 0.543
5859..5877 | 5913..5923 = 0.497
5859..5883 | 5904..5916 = 0.500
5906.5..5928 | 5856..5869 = 0.501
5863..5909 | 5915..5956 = 0.545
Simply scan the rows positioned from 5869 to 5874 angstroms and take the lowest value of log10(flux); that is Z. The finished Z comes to 0.547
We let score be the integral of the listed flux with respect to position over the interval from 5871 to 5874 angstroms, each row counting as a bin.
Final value 11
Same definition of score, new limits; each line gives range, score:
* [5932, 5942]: 36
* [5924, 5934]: 35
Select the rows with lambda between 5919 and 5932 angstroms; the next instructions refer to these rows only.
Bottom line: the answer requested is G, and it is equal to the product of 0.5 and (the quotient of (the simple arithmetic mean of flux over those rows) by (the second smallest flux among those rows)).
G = 0.503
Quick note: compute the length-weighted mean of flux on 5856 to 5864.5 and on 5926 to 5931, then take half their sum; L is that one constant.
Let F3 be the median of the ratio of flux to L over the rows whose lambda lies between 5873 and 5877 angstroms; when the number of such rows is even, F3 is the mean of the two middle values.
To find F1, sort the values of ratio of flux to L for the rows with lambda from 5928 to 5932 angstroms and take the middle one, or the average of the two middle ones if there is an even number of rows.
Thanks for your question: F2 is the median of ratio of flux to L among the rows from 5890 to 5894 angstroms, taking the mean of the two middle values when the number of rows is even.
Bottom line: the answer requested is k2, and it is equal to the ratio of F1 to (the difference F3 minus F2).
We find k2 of 5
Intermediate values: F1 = 1.01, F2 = 0.79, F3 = 1.002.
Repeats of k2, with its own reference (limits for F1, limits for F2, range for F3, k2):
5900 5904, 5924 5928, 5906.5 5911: -238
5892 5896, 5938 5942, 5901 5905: -14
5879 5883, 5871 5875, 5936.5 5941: 47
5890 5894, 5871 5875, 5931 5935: 92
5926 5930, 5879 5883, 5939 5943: 12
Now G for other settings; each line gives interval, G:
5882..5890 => 0.525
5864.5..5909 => 0.591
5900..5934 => 0.524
